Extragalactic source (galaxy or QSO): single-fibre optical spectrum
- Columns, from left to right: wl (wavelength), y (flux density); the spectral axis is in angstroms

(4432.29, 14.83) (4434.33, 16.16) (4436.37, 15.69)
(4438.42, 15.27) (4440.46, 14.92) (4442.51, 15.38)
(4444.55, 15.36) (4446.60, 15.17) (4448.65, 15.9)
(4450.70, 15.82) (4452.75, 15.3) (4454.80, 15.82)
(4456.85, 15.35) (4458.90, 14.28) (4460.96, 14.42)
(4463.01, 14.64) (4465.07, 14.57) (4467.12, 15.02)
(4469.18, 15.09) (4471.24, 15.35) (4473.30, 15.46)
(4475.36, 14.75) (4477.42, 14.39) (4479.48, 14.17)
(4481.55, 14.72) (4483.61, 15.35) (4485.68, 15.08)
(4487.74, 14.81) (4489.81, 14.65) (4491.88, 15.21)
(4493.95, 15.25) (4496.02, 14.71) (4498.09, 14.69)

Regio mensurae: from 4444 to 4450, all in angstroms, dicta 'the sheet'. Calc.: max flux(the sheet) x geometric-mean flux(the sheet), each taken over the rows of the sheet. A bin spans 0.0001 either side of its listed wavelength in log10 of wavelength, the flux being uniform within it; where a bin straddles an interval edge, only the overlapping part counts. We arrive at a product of 246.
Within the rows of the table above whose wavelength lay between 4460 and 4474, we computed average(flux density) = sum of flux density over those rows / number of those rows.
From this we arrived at 14.9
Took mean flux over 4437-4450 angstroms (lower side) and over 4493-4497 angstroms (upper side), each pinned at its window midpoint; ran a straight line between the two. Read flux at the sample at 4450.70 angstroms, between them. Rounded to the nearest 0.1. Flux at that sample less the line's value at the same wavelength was 0.5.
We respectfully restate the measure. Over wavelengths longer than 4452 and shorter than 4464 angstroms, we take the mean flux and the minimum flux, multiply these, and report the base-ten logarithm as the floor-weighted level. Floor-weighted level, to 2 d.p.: 2.33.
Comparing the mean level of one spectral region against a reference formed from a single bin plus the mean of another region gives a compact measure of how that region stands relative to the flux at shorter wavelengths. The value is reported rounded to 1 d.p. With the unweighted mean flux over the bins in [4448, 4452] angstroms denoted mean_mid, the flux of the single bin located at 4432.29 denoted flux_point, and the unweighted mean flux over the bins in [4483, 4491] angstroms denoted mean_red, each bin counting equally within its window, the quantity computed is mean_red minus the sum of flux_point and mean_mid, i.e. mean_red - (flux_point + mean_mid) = -15.7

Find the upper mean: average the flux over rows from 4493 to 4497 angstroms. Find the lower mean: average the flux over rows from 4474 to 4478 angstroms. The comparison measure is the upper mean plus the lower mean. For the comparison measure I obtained 29.6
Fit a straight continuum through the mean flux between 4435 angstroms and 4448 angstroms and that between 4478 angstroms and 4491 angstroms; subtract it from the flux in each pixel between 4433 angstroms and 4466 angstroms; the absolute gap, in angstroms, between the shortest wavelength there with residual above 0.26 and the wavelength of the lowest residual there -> 24.6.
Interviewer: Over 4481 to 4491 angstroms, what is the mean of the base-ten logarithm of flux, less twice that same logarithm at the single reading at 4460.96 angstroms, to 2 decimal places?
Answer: -1.14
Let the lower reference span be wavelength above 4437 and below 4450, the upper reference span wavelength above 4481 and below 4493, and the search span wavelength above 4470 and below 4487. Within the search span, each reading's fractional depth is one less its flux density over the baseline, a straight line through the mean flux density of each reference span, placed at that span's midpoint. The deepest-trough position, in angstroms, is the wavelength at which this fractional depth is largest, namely 4479.48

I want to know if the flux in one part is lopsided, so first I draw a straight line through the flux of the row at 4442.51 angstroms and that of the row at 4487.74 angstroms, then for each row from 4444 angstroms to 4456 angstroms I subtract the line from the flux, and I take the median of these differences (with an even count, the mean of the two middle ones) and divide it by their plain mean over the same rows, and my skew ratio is 1.1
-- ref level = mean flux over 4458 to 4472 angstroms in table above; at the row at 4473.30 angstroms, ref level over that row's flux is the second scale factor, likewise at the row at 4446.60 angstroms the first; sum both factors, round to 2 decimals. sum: 1.93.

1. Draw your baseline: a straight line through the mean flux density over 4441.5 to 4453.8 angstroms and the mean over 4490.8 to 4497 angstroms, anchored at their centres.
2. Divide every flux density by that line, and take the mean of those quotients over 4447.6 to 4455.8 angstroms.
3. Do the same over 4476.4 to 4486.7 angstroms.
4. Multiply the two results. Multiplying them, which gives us 0.99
